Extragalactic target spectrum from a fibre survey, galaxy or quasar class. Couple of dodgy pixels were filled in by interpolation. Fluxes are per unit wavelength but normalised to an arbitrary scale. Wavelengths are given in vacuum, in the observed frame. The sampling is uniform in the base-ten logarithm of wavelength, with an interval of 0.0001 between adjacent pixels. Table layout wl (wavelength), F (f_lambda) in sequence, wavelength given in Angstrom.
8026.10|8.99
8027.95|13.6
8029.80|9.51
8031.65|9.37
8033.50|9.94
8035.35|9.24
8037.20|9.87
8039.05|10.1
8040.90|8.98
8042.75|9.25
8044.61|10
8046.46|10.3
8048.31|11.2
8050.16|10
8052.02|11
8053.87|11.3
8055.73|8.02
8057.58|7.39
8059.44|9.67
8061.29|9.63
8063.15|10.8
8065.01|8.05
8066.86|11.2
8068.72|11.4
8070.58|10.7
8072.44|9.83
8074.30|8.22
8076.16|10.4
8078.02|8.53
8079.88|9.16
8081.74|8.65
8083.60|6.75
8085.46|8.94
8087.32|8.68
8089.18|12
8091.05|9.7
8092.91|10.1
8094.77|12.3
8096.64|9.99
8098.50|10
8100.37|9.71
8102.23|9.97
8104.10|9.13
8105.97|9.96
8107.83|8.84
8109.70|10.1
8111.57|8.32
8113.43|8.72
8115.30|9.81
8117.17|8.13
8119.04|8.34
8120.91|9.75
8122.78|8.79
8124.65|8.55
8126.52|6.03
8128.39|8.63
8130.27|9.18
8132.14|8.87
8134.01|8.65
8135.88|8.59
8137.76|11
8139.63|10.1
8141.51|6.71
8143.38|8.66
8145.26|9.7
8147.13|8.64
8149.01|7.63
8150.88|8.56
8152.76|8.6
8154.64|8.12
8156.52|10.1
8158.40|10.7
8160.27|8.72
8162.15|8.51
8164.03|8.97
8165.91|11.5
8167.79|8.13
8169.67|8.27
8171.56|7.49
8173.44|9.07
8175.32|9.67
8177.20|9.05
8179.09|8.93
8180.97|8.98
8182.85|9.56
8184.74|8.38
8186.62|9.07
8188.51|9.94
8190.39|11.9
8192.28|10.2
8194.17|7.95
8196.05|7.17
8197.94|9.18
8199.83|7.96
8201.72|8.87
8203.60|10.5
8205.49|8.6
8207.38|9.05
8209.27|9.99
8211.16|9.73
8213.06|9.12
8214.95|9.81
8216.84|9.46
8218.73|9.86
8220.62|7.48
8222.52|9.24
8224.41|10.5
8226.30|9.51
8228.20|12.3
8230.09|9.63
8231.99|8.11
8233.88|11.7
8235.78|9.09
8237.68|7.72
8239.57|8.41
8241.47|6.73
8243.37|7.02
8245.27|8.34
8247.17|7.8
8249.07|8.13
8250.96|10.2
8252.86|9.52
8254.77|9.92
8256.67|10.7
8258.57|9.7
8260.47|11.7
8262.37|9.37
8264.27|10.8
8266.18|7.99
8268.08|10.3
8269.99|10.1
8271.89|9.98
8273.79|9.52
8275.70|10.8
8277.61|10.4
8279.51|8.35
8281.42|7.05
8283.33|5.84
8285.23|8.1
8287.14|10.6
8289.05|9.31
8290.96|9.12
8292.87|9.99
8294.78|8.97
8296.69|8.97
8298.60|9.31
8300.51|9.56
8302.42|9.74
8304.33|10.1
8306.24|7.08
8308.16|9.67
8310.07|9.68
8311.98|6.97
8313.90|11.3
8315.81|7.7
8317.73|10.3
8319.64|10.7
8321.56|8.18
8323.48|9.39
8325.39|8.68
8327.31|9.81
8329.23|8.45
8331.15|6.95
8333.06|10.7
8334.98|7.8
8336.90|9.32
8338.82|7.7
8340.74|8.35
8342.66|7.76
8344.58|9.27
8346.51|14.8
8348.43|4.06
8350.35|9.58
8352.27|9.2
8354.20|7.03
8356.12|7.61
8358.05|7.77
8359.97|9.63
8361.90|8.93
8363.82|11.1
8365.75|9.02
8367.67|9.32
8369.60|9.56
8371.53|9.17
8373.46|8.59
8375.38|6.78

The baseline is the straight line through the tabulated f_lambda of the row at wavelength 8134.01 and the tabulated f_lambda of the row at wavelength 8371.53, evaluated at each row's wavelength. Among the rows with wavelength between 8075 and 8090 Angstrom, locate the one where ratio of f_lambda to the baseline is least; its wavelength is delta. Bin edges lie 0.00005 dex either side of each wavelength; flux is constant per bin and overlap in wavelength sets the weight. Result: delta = 8083.60 Angstrom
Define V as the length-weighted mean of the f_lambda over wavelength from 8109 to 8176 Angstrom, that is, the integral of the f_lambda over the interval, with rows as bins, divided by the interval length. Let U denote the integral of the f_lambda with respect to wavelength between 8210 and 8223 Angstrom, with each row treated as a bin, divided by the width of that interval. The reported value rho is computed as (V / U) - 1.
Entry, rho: -0.042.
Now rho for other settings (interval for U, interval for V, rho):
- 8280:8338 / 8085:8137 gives 0.035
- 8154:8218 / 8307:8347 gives -0.007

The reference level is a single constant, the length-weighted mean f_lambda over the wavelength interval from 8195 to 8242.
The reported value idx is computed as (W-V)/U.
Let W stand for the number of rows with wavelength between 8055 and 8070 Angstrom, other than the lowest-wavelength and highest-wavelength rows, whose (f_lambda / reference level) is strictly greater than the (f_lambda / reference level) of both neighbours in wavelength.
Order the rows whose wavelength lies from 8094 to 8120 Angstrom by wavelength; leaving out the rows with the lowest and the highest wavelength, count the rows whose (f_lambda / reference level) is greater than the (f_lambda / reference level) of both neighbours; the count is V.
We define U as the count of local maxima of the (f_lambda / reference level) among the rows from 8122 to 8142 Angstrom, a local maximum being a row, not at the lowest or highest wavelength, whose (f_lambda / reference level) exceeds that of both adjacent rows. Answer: -1.5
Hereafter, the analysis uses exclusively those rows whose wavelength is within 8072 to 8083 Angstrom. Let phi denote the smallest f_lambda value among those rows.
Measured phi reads 8.22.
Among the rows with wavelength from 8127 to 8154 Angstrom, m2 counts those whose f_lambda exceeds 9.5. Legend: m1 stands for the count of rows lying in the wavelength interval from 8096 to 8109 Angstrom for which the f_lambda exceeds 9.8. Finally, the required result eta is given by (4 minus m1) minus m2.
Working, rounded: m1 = 4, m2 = 3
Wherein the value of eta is -3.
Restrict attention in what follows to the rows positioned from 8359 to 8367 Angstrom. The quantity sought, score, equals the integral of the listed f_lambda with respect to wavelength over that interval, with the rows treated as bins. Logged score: 77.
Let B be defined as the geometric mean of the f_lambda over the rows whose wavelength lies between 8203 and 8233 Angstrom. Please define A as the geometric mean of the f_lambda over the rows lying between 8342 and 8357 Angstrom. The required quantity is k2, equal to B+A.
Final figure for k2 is 17.7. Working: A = 8.20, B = 9.50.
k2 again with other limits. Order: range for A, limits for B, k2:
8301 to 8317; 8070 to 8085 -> 17.9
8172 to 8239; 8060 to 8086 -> 18.6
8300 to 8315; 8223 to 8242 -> 18.4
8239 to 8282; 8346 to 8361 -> 17.4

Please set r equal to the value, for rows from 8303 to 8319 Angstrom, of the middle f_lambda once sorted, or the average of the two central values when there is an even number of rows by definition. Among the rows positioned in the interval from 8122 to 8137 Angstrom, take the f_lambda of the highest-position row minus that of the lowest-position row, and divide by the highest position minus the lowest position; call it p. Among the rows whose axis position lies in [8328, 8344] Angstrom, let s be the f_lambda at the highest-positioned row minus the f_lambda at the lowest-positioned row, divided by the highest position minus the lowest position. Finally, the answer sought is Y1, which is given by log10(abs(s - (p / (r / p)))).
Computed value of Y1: -1.29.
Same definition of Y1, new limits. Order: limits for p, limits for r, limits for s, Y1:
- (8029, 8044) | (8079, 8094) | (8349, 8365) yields -0.95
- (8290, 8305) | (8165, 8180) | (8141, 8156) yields -0.97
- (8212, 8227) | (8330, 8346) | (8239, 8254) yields -1.08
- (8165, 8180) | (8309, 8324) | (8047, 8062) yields -0.90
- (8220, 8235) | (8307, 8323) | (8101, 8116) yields -1.64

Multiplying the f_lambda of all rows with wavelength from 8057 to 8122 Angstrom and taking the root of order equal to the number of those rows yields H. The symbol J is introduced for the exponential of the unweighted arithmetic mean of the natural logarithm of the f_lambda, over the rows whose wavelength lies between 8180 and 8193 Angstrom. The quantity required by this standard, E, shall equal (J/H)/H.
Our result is 0.109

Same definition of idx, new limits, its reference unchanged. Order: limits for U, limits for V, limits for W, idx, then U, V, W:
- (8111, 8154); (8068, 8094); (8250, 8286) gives 0.2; 5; 4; 5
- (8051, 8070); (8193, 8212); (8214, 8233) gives 0.0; 3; 3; 3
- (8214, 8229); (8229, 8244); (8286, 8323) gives 1.5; 2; 2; 5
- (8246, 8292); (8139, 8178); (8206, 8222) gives -0.4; 7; 6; 3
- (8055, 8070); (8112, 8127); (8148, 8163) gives 0.0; 2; 2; 2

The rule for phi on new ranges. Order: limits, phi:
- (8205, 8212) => 8.6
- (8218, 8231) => 7.48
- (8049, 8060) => 7.39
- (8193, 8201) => 7.17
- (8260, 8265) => 9.37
